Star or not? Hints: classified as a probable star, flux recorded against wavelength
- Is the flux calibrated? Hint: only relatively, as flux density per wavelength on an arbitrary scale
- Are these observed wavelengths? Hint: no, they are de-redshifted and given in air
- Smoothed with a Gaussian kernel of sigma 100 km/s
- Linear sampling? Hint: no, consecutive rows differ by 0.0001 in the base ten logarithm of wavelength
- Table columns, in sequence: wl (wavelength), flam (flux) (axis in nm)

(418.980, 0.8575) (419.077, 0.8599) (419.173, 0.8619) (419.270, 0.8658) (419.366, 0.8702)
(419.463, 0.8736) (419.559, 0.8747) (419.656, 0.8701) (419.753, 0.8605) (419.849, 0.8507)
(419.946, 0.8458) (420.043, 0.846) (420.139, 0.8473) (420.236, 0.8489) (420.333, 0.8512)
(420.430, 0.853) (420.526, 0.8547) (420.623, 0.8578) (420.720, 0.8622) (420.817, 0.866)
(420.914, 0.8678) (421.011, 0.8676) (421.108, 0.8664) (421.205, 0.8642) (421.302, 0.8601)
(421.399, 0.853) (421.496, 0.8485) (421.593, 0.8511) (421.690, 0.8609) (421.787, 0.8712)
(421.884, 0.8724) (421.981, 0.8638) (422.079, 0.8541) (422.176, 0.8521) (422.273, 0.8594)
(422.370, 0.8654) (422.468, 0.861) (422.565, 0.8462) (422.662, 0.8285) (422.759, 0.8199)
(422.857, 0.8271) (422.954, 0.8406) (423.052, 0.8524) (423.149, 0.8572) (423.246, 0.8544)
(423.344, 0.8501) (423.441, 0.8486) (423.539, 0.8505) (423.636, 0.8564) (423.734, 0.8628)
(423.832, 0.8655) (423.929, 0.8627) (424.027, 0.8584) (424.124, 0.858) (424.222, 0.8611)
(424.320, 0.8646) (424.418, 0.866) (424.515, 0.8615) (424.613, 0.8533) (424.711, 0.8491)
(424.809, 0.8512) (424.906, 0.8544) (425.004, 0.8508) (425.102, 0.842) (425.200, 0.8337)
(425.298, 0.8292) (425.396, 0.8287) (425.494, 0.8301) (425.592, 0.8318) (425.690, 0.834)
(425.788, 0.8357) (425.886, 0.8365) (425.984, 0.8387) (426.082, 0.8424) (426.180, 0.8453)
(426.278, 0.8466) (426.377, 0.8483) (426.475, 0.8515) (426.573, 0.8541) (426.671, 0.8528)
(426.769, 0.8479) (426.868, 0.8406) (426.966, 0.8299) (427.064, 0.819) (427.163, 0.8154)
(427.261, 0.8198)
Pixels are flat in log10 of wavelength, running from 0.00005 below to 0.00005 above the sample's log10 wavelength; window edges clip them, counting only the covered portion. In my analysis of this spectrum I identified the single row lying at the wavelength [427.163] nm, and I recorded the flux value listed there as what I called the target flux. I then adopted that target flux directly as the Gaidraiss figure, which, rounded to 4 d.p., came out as 0.8154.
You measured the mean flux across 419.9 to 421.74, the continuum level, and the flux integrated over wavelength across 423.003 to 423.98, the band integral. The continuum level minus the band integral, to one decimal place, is 0.0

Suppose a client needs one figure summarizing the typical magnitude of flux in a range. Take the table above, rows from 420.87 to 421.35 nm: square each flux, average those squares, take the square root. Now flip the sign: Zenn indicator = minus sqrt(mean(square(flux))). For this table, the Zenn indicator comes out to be -0.865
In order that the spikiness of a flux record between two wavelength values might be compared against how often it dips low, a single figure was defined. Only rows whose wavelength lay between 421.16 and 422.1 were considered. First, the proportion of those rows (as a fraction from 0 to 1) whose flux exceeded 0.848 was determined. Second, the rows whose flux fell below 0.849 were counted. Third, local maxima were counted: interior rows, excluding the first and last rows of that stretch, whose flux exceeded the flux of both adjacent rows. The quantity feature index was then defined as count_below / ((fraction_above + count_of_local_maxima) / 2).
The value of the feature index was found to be 1.0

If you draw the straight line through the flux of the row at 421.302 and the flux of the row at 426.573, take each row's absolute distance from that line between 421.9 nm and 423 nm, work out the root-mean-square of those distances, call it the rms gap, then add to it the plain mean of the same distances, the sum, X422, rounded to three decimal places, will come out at 0.033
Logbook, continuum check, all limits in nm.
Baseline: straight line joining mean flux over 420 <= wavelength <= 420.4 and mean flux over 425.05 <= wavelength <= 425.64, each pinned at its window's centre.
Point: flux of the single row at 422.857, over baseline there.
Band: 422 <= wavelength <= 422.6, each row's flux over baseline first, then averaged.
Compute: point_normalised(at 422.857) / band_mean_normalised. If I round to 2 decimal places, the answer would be 0.97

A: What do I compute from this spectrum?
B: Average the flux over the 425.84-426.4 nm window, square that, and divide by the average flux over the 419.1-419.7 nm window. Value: 0.82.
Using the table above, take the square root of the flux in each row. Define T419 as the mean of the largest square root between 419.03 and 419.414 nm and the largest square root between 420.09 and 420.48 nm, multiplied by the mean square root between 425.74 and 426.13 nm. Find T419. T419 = 0.850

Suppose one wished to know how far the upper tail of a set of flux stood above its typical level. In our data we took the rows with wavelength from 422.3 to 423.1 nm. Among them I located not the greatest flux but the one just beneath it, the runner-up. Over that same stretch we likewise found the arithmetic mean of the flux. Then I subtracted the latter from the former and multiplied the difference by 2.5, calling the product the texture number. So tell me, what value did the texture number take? 0.046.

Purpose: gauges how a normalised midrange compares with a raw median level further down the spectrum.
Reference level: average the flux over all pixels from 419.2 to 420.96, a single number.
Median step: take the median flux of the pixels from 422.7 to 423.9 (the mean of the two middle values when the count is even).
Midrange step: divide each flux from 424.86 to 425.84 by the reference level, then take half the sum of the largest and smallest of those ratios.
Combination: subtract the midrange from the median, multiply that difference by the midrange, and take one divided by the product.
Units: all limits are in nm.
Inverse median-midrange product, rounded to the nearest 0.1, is -8.0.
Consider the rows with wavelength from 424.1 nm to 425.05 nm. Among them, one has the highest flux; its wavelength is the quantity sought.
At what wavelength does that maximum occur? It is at 424.418 nm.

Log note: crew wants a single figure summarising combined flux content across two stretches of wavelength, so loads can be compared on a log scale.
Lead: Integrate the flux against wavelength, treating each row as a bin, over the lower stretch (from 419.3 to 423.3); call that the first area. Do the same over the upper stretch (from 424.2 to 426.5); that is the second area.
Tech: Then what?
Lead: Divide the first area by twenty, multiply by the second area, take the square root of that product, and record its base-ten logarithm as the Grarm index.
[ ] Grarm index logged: -0.24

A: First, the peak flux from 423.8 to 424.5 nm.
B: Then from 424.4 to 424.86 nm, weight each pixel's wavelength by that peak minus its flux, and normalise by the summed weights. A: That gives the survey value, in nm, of 424.70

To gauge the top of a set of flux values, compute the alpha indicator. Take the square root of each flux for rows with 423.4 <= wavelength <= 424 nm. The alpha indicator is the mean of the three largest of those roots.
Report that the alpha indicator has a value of 0.929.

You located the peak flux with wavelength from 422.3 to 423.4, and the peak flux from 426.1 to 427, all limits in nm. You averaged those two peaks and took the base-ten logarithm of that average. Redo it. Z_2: -0.066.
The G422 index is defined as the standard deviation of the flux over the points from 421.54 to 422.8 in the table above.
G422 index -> 0.015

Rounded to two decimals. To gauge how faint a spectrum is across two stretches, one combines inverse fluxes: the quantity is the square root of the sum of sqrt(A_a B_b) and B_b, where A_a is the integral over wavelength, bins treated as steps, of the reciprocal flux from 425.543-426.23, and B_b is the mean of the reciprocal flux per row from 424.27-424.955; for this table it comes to 1.46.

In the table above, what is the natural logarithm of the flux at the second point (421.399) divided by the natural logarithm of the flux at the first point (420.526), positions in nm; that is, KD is 1.01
